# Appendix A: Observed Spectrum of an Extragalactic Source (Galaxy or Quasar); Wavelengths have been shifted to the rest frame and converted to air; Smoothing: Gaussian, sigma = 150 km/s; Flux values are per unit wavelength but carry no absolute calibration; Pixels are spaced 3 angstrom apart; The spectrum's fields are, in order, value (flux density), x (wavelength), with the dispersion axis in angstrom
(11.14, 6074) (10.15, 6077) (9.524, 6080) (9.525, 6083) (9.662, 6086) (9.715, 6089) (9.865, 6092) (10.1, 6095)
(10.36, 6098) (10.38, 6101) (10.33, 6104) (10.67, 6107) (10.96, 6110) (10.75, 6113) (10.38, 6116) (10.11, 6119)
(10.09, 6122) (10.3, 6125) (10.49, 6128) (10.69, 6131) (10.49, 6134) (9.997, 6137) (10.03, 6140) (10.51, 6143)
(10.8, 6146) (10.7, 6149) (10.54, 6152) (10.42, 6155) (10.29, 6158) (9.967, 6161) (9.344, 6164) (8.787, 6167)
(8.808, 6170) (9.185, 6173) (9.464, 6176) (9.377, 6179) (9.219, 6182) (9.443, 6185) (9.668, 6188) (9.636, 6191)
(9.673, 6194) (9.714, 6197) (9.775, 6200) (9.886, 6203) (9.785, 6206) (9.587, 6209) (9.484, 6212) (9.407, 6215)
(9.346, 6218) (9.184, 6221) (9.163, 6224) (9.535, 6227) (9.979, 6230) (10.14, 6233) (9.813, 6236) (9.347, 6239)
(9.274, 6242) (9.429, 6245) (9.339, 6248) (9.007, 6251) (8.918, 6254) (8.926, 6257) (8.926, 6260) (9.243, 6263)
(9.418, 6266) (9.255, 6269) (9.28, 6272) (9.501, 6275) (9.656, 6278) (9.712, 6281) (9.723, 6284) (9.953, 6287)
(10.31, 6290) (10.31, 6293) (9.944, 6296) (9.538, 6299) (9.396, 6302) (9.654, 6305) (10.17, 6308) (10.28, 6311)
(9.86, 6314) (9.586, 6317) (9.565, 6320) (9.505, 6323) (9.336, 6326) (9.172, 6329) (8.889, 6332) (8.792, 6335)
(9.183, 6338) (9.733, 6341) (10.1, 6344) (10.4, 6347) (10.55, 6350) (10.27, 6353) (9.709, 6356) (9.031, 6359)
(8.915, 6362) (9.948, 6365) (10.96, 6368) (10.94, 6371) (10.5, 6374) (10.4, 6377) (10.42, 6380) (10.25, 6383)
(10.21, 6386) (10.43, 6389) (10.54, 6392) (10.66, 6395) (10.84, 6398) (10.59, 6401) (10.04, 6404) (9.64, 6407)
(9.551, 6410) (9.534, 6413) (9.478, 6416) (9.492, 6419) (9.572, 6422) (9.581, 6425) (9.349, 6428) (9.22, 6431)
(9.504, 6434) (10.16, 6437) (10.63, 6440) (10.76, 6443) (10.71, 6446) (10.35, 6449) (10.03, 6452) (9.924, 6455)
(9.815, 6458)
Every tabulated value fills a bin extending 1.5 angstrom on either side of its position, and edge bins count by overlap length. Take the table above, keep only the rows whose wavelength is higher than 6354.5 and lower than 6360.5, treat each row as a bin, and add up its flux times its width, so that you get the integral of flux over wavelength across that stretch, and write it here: 56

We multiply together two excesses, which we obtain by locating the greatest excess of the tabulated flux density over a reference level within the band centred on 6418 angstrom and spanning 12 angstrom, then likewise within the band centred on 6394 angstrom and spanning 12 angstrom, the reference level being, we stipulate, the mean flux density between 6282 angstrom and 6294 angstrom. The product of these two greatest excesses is -0.38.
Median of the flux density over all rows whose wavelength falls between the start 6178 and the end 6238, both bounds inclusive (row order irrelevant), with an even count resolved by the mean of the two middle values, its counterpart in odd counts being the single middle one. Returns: 9.6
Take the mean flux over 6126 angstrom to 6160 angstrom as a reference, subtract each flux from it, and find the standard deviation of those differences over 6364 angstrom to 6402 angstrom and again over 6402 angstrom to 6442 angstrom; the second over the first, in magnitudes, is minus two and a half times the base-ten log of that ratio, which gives -0.3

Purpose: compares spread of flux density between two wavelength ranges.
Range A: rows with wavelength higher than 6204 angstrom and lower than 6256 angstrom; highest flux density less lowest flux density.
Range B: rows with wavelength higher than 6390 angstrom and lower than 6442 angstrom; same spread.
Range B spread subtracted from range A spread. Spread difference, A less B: -0.40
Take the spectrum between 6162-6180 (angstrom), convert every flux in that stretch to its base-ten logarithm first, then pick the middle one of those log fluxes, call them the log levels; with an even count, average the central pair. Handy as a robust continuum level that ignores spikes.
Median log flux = 0.967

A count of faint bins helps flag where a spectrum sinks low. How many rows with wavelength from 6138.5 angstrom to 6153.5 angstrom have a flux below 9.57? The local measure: 0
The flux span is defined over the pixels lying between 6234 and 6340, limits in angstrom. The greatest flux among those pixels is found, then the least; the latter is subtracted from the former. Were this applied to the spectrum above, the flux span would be 1.5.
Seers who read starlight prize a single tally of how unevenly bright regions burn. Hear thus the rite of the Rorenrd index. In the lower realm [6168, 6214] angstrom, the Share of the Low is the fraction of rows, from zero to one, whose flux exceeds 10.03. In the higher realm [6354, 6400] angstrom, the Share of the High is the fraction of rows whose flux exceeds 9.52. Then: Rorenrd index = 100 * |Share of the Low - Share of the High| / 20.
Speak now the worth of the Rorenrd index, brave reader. 4.3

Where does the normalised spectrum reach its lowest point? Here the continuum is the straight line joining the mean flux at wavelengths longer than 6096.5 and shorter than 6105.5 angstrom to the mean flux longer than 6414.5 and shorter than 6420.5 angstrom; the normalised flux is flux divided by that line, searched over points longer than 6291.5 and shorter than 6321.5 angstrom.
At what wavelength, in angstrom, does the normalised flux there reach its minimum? 6302 angstrom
